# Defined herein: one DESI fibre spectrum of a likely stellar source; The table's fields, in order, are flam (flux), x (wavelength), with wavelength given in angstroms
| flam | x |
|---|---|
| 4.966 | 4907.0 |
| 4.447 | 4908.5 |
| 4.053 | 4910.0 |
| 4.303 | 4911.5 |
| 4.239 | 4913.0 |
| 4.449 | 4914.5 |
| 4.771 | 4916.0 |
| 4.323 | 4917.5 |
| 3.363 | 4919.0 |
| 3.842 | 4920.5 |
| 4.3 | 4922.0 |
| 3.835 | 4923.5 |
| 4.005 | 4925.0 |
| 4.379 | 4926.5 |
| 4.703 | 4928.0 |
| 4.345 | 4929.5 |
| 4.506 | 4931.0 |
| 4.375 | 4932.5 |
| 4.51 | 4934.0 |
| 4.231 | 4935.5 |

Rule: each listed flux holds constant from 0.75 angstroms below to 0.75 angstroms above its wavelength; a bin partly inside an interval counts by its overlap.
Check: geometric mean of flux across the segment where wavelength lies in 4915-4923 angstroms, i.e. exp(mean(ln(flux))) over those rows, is 4.09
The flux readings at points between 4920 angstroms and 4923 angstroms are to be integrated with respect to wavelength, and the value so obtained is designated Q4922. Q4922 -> 12.2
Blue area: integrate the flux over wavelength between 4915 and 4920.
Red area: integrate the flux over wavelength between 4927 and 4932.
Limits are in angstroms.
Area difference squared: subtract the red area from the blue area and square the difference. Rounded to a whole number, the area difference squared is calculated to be 3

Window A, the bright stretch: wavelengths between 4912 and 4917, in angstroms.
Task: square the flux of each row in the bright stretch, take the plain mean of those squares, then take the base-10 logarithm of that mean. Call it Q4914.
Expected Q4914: 1.30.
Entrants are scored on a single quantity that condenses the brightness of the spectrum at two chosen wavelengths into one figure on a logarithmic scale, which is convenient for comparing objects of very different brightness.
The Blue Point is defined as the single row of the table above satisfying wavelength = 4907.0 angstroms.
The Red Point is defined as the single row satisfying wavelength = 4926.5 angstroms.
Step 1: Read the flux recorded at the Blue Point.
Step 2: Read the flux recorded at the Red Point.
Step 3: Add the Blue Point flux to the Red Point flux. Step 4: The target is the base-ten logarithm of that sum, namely 0.971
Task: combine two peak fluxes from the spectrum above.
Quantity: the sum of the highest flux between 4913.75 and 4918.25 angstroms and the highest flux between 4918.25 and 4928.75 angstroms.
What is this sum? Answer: 9.47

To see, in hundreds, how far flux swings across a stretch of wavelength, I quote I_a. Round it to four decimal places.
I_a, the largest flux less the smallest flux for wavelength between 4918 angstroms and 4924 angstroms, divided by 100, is 0.0094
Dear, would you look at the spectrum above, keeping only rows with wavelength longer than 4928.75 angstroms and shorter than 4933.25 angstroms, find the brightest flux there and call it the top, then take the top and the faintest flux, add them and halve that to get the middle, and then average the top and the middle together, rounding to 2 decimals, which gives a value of 4.47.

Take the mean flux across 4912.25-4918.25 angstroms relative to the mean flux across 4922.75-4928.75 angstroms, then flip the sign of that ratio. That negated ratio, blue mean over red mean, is -1.05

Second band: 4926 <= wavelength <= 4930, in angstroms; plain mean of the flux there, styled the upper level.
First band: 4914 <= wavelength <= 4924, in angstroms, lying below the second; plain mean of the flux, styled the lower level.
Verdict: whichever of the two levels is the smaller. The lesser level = 4.13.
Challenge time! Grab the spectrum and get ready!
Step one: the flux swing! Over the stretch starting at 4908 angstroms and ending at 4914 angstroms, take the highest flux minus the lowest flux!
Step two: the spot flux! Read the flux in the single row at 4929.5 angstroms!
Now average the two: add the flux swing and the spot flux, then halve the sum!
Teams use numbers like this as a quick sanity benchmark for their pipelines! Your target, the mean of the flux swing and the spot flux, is 2.4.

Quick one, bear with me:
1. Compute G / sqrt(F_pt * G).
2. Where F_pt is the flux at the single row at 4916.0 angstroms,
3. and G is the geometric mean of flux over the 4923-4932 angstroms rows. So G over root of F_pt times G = 0.95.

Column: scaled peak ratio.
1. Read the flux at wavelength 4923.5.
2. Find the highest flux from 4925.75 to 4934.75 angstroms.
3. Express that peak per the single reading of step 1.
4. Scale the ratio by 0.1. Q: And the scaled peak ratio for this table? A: 0.123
